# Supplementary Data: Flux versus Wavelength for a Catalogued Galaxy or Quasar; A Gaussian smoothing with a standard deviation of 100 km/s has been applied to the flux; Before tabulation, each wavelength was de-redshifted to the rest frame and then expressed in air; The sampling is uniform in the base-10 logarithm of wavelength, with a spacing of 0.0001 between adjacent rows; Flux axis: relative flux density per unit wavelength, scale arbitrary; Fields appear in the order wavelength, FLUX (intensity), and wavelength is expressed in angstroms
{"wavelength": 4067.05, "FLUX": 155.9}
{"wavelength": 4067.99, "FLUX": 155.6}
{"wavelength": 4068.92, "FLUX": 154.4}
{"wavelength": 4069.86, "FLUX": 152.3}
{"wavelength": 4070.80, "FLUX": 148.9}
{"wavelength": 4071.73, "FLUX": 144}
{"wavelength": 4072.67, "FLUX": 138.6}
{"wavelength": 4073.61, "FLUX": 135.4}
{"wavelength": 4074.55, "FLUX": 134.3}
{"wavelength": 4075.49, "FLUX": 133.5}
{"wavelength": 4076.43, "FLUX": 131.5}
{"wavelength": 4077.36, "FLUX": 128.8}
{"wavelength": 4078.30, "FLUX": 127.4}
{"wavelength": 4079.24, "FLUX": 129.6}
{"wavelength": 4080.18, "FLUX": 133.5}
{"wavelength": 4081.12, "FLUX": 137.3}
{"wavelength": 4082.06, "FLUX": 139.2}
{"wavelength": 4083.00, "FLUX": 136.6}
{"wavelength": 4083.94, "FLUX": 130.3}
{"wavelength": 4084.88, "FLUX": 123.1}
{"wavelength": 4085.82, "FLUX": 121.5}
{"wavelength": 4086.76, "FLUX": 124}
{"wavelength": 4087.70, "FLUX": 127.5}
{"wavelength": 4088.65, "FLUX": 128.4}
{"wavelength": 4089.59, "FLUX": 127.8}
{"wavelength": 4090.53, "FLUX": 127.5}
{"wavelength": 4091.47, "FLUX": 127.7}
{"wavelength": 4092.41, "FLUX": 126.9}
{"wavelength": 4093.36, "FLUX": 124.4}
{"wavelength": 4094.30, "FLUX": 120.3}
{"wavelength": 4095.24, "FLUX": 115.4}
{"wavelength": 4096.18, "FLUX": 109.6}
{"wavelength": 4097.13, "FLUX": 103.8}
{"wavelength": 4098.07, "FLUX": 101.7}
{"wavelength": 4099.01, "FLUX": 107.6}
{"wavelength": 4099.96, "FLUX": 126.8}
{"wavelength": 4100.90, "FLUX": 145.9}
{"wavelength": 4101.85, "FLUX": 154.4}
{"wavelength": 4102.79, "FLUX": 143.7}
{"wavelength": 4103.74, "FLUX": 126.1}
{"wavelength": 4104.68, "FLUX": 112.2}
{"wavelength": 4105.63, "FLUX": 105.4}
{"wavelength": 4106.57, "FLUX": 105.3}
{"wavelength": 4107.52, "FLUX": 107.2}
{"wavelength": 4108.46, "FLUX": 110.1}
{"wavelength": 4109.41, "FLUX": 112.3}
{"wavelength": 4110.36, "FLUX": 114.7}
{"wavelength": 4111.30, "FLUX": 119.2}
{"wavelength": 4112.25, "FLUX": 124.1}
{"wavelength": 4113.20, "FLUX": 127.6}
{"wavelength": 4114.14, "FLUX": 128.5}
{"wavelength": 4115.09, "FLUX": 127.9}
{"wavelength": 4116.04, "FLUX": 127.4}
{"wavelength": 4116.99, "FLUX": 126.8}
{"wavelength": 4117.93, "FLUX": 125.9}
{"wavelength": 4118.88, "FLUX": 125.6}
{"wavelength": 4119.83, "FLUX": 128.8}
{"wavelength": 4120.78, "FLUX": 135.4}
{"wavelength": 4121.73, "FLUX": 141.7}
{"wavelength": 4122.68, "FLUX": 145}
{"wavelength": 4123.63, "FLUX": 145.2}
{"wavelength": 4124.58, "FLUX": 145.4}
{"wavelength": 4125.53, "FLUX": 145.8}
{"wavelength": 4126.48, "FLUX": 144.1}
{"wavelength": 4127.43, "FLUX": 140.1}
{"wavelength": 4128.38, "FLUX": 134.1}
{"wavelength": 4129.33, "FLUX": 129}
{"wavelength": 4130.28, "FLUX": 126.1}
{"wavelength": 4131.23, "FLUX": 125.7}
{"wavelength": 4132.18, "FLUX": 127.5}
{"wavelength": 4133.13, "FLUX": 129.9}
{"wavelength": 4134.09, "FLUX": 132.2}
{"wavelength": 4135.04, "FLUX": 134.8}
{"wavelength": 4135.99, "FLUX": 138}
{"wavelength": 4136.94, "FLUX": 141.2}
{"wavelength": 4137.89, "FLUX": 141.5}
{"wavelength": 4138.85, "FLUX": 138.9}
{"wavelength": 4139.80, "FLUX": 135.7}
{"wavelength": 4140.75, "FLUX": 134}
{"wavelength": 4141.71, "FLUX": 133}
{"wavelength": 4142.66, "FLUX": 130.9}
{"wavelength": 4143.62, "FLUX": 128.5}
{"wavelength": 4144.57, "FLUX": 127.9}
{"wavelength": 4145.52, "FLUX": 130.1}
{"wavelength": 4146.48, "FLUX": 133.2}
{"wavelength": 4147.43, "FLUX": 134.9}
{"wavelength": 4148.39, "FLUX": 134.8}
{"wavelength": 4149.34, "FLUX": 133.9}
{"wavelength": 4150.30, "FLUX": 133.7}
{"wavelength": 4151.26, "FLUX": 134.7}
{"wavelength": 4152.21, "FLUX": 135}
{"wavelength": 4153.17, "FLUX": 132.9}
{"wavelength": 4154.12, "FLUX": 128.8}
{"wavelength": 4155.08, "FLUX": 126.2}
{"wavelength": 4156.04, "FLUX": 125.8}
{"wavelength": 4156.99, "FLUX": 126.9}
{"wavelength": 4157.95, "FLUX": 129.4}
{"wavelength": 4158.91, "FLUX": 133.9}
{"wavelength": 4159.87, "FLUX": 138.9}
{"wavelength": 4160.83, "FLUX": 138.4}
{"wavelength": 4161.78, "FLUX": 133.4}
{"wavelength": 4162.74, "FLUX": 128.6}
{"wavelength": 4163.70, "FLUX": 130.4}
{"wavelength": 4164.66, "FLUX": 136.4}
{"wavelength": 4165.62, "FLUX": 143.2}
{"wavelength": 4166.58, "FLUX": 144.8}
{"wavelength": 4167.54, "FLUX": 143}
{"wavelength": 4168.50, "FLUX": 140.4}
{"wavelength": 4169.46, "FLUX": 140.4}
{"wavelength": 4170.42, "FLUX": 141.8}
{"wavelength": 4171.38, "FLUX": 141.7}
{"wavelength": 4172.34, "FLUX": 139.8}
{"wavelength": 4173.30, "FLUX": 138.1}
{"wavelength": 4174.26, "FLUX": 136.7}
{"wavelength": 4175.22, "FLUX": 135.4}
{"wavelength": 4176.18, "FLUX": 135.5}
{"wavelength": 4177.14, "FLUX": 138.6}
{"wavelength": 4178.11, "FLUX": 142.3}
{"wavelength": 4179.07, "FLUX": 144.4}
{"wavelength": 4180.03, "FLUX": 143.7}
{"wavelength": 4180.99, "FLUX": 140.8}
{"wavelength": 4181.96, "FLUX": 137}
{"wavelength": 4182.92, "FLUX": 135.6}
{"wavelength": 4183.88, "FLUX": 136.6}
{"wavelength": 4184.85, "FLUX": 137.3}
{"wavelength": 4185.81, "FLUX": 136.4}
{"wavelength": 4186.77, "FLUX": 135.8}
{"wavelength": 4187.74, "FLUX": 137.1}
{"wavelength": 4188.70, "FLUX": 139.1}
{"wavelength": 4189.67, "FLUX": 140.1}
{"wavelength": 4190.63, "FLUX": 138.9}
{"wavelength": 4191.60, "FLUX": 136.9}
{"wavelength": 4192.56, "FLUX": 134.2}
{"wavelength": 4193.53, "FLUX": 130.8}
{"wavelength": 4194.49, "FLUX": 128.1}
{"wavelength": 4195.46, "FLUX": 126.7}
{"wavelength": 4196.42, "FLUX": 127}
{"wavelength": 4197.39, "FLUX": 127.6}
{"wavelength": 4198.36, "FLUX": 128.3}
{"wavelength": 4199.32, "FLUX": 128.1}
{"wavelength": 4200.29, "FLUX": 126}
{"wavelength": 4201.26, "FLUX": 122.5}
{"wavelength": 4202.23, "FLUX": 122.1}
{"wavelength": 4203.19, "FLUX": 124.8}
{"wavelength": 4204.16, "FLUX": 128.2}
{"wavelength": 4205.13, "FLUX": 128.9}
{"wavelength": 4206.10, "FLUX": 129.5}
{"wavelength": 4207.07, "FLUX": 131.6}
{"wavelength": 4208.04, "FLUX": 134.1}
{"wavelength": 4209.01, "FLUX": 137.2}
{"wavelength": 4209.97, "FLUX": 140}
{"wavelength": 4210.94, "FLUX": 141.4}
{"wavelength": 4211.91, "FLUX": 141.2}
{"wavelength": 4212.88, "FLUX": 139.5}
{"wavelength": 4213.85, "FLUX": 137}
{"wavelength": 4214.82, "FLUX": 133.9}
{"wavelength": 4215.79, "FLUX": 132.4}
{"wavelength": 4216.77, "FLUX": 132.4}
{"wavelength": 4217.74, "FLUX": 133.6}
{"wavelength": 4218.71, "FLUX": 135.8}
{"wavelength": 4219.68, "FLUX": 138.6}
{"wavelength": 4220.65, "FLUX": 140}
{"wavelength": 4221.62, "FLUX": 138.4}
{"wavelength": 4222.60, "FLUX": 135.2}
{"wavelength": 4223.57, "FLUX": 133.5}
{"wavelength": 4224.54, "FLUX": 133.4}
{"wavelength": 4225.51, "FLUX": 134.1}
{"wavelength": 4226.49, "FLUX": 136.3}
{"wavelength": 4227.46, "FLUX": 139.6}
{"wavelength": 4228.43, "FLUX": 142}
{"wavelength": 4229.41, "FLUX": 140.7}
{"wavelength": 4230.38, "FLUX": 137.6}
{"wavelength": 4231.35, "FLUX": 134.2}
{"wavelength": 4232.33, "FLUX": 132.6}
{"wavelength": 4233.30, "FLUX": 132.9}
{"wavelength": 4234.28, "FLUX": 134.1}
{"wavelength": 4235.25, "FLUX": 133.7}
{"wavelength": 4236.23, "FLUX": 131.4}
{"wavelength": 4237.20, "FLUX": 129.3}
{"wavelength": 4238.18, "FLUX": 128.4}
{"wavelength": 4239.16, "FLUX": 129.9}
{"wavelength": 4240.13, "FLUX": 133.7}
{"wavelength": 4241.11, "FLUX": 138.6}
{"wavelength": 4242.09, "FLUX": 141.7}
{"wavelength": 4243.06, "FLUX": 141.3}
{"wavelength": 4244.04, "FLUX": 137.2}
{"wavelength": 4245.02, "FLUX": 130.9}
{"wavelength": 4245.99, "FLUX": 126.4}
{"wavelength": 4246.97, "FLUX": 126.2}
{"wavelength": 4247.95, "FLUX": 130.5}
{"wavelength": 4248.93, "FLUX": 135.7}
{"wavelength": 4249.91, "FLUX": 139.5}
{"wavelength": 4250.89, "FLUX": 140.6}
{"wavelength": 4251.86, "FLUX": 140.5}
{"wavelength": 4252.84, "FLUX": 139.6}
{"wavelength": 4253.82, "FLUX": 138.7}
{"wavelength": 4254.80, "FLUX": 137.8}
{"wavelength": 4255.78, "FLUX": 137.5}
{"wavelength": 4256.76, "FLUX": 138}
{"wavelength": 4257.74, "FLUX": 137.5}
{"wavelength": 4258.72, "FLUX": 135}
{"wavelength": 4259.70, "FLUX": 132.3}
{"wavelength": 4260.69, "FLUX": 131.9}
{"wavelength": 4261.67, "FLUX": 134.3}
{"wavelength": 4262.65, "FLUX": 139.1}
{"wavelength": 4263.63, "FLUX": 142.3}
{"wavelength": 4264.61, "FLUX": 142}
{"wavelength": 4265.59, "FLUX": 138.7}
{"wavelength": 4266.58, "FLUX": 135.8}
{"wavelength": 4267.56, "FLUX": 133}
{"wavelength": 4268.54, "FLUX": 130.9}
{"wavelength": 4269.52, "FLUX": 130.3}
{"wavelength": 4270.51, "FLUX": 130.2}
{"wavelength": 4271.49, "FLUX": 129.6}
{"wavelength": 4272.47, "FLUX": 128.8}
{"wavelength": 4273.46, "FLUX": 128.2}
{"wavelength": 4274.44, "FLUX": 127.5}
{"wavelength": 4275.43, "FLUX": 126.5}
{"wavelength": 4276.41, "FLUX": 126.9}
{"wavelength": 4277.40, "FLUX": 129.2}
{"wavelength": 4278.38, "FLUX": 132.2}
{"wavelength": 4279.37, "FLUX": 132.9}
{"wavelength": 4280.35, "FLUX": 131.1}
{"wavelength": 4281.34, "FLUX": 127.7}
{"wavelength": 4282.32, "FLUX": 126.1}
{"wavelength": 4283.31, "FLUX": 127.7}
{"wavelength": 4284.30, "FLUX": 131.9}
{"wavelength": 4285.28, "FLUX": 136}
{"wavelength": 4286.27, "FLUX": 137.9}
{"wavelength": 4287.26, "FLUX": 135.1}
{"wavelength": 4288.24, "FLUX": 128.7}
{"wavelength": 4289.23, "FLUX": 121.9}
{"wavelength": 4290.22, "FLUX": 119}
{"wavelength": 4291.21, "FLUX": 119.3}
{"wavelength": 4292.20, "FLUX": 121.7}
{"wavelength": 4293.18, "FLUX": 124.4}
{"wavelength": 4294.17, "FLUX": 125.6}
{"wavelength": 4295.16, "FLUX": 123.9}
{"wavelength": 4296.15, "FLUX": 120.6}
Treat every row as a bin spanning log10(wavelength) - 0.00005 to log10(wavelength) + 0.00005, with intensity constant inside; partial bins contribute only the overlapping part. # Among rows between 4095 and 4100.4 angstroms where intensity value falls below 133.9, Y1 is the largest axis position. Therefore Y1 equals 4099.96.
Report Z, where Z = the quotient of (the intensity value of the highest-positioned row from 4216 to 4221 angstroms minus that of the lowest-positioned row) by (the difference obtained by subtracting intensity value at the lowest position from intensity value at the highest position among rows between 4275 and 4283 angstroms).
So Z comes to -19.0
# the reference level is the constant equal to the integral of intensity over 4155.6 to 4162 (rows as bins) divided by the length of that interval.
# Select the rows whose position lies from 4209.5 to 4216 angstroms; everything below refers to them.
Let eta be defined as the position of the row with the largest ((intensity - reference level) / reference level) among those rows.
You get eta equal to 4210.94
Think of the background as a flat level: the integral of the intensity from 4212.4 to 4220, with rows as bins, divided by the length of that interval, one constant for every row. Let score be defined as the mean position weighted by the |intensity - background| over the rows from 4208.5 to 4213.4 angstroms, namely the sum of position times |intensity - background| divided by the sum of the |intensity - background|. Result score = 4211.2 angstroms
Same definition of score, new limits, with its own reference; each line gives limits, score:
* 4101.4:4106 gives 4104.1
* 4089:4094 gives 4091.6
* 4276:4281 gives 4277.9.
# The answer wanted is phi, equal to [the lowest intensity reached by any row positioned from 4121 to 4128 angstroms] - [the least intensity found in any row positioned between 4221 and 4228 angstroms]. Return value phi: 7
